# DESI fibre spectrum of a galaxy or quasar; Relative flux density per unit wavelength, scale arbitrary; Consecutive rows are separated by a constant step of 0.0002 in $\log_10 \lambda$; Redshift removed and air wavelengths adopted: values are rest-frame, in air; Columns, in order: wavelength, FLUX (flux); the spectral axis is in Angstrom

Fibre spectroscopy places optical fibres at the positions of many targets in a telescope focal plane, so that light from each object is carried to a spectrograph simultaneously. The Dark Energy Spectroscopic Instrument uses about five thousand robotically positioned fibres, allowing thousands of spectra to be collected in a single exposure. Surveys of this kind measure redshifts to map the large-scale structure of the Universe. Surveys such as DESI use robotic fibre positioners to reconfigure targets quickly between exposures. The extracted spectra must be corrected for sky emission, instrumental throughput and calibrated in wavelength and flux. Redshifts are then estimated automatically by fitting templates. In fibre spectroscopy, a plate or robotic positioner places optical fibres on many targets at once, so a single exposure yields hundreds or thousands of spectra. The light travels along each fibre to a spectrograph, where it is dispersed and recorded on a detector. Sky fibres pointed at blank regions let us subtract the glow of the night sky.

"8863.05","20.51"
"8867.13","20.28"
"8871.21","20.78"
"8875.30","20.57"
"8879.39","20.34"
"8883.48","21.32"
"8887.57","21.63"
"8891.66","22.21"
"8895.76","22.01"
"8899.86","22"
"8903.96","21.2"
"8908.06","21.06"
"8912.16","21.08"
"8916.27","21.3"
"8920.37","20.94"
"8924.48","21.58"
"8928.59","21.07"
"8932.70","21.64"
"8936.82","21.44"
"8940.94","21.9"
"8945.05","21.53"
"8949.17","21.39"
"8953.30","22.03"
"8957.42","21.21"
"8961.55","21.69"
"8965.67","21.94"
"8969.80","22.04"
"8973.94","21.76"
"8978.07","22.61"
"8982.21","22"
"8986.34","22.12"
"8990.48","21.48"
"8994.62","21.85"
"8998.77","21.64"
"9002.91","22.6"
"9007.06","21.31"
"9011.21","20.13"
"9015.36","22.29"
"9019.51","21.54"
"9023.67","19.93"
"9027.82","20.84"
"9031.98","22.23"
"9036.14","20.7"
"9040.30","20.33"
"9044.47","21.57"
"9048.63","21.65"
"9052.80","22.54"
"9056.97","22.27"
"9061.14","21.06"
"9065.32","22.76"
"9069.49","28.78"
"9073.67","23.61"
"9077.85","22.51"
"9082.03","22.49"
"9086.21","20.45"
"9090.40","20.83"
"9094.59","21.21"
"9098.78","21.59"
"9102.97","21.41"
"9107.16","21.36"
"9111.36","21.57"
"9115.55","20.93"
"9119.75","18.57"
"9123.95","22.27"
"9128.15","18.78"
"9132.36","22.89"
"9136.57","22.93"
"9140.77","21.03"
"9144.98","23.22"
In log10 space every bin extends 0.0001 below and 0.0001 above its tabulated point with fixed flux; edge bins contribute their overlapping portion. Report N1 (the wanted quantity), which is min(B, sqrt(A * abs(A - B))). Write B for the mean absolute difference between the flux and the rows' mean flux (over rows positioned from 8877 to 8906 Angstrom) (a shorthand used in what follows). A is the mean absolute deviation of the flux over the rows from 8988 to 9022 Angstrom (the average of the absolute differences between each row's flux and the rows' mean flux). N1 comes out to 0.05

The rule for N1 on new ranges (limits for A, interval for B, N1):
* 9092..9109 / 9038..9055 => 0.23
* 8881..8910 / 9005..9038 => 0.36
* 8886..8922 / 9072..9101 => 0.45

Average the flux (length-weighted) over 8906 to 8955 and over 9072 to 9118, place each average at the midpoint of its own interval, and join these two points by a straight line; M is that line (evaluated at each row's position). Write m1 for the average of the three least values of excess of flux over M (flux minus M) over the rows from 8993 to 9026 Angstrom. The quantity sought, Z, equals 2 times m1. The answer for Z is -2.1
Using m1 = -1.0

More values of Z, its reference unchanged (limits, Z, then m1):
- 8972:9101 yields -2.8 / -1.4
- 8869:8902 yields -1.6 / -0.8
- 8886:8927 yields -0.7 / -0.4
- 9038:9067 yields -1.1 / -0.6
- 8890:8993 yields -0.7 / -0.4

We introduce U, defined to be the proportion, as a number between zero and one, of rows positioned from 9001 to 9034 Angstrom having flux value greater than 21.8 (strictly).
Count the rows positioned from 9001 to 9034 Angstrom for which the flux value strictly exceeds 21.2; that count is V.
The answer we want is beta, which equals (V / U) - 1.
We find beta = 12.3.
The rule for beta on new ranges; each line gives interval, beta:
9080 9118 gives 53.0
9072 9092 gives 4.0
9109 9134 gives 8.0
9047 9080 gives 8.3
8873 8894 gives 14.0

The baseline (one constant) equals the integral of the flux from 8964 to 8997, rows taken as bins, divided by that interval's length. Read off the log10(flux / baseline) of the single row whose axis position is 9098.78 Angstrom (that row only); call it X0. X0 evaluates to -0.008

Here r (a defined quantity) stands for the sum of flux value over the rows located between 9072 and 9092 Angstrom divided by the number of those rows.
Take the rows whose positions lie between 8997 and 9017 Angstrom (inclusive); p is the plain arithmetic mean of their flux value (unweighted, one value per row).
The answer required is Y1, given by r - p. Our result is 0.38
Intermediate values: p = 21.6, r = 22.0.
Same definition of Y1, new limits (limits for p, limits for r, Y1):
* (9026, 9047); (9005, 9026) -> -0.09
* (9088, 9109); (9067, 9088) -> 2.29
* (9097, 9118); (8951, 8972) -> 0.41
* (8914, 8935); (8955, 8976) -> 0.42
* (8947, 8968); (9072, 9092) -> 0.33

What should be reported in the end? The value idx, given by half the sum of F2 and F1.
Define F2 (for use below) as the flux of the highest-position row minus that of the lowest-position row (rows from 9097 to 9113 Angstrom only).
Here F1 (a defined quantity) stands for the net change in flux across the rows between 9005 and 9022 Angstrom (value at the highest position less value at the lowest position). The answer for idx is 0.1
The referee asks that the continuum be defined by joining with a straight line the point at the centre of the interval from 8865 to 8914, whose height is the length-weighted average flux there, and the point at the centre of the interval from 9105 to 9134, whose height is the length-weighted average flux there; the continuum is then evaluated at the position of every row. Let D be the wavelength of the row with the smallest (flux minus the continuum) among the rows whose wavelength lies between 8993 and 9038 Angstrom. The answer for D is 9023.67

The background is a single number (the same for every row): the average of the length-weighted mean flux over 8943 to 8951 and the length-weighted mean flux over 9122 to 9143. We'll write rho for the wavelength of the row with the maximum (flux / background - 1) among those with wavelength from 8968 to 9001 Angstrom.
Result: 8978.07 Angstrom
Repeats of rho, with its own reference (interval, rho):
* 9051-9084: 9069.49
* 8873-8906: 8891.66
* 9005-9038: 9015.36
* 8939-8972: 8969.80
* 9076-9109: 9077.85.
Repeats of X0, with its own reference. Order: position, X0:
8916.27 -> -0.013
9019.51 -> -0.009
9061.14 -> -0.018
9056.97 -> 0.006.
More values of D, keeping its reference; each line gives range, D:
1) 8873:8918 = 8879.39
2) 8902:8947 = 8920.37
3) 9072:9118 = 9086.21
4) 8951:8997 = 8957.42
